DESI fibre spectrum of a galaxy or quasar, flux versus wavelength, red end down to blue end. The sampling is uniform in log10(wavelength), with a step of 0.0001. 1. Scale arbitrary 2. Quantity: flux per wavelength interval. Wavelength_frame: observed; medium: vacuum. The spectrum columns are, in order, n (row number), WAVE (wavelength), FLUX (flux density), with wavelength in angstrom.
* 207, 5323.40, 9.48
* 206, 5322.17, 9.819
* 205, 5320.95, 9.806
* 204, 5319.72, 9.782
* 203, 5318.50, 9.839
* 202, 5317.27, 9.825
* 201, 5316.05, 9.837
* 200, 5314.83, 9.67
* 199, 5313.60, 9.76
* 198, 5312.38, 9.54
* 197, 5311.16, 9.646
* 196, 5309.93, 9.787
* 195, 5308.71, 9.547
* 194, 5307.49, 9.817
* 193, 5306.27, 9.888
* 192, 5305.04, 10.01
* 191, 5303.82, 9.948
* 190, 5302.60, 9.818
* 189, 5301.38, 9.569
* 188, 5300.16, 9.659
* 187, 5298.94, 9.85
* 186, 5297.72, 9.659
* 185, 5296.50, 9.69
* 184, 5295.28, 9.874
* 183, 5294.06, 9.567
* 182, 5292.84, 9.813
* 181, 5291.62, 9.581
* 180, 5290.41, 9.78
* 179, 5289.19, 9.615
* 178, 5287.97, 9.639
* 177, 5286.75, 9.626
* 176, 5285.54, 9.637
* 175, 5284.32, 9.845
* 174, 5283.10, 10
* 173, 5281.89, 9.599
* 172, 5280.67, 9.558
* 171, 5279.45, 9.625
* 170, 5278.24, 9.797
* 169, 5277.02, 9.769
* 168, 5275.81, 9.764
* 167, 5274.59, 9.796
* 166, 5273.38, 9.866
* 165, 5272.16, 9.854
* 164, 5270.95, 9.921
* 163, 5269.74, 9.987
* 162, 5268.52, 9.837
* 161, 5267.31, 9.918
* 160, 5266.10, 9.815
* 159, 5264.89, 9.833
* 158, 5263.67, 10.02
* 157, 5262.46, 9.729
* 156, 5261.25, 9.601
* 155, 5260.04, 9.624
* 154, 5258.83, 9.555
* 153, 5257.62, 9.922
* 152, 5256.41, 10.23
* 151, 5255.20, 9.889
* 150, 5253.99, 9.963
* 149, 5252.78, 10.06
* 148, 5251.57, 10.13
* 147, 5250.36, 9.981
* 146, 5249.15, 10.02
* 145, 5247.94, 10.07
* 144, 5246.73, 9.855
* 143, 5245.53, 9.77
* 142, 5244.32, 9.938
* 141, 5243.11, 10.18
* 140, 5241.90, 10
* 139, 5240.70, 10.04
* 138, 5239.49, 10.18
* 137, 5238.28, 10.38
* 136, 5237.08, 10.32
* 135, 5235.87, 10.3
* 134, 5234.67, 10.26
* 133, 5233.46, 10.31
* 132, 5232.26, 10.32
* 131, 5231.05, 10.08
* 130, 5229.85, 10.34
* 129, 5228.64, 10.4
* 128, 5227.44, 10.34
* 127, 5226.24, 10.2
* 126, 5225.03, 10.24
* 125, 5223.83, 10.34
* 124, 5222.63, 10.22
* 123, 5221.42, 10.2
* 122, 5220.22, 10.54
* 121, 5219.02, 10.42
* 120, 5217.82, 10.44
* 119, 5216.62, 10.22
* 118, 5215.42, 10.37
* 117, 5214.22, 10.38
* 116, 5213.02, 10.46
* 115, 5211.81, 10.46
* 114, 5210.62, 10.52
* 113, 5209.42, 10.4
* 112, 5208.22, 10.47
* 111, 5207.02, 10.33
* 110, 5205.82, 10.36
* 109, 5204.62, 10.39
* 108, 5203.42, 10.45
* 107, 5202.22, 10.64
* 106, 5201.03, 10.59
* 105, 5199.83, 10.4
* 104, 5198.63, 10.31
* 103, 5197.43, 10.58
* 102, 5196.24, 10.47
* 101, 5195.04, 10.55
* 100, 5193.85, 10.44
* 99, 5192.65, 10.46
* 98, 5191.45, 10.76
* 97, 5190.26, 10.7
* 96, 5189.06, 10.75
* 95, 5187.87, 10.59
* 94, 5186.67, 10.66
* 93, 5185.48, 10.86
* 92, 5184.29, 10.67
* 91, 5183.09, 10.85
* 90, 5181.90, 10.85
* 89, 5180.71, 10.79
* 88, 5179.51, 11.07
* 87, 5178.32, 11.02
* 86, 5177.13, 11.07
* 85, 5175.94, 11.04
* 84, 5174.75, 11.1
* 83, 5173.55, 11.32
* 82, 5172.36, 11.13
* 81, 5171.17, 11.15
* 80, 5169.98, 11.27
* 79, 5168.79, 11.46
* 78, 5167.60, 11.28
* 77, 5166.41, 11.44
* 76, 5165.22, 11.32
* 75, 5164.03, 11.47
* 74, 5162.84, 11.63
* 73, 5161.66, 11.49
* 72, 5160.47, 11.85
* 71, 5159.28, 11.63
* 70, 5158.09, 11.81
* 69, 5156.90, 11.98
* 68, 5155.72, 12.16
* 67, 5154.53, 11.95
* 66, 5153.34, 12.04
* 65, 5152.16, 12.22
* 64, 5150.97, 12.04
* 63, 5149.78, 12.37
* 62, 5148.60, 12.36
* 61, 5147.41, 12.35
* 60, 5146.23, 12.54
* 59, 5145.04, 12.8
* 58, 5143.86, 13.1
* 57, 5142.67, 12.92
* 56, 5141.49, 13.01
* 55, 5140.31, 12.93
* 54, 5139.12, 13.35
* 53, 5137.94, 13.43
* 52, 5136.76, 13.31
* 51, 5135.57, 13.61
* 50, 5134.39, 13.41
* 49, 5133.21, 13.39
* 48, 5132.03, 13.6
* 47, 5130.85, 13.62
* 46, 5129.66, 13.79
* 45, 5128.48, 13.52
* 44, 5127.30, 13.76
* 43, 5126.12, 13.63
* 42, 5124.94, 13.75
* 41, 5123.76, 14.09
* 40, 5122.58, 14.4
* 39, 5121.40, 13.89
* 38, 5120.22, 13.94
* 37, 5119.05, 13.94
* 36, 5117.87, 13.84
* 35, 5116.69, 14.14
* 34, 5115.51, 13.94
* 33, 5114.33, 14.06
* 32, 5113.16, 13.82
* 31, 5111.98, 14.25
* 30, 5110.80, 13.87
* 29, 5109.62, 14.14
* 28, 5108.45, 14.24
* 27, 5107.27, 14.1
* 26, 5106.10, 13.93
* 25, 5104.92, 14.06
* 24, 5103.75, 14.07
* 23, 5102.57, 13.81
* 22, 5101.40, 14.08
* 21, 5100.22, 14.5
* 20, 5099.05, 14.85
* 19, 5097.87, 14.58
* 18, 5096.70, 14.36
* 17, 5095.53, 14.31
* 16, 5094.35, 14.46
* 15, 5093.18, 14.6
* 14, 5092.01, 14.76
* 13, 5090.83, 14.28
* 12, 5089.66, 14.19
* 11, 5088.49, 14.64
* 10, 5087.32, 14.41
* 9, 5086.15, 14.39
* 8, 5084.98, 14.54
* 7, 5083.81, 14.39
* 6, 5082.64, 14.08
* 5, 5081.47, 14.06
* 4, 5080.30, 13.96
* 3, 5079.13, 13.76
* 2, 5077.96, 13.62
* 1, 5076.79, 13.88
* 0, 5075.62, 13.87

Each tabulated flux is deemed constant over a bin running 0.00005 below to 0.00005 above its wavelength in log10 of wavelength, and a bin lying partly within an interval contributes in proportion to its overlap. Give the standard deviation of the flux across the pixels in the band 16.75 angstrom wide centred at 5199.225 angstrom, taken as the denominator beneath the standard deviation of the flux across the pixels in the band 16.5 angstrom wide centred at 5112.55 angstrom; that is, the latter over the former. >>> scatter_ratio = 1.11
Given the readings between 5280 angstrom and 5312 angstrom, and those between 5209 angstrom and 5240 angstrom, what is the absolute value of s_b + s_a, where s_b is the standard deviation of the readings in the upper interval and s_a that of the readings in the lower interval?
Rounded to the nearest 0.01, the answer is 0.25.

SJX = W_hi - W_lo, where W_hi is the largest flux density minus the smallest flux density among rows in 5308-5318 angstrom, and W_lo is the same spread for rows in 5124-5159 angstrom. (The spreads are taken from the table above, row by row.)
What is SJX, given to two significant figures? -1.7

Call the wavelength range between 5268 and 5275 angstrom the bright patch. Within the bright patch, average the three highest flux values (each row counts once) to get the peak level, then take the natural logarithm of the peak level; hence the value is 2.30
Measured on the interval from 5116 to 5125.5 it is 2.65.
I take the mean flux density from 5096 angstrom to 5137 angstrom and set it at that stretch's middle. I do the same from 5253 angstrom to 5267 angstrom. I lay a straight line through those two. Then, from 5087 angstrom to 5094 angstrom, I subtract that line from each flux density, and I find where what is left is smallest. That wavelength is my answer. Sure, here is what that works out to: 5089.66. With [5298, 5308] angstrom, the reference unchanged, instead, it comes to 5301.38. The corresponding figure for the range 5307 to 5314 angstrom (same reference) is 5308.71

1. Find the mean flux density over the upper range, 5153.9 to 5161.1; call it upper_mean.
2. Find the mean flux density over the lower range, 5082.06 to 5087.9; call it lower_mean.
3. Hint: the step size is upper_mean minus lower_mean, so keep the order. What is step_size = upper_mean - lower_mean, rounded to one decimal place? -2.5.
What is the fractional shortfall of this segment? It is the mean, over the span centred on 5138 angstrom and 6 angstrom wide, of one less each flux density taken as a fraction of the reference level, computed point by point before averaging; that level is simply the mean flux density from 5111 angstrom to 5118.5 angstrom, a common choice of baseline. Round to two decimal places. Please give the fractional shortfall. 0.05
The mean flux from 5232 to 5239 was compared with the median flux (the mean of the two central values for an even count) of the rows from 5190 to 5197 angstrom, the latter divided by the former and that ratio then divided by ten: 0.102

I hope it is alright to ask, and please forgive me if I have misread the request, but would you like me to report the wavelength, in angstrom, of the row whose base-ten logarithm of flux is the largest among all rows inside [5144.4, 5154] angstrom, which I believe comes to 5145.04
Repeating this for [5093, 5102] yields 5099.05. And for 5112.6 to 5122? 5116.69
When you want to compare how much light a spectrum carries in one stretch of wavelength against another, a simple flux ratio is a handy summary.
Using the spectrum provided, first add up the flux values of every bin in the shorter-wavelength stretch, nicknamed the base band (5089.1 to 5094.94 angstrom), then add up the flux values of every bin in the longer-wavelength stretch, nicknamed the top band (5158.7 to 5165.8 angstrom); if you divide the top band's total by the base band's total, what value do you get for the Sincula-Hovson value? 1.0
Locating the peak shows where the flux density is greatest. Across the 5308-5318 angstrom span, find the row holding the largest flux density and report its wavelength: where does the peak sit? 5316.05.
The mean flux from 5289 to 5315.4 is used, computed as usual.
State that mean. 9.7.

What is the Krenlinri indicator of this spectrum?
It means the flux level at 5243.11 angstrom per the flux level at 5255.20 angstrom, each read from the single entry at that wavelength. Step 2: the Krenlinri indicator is 1.03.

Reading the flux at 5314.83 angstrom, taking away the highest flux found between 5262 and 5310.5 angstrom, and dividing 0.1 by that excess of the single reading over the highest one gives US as -0.29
